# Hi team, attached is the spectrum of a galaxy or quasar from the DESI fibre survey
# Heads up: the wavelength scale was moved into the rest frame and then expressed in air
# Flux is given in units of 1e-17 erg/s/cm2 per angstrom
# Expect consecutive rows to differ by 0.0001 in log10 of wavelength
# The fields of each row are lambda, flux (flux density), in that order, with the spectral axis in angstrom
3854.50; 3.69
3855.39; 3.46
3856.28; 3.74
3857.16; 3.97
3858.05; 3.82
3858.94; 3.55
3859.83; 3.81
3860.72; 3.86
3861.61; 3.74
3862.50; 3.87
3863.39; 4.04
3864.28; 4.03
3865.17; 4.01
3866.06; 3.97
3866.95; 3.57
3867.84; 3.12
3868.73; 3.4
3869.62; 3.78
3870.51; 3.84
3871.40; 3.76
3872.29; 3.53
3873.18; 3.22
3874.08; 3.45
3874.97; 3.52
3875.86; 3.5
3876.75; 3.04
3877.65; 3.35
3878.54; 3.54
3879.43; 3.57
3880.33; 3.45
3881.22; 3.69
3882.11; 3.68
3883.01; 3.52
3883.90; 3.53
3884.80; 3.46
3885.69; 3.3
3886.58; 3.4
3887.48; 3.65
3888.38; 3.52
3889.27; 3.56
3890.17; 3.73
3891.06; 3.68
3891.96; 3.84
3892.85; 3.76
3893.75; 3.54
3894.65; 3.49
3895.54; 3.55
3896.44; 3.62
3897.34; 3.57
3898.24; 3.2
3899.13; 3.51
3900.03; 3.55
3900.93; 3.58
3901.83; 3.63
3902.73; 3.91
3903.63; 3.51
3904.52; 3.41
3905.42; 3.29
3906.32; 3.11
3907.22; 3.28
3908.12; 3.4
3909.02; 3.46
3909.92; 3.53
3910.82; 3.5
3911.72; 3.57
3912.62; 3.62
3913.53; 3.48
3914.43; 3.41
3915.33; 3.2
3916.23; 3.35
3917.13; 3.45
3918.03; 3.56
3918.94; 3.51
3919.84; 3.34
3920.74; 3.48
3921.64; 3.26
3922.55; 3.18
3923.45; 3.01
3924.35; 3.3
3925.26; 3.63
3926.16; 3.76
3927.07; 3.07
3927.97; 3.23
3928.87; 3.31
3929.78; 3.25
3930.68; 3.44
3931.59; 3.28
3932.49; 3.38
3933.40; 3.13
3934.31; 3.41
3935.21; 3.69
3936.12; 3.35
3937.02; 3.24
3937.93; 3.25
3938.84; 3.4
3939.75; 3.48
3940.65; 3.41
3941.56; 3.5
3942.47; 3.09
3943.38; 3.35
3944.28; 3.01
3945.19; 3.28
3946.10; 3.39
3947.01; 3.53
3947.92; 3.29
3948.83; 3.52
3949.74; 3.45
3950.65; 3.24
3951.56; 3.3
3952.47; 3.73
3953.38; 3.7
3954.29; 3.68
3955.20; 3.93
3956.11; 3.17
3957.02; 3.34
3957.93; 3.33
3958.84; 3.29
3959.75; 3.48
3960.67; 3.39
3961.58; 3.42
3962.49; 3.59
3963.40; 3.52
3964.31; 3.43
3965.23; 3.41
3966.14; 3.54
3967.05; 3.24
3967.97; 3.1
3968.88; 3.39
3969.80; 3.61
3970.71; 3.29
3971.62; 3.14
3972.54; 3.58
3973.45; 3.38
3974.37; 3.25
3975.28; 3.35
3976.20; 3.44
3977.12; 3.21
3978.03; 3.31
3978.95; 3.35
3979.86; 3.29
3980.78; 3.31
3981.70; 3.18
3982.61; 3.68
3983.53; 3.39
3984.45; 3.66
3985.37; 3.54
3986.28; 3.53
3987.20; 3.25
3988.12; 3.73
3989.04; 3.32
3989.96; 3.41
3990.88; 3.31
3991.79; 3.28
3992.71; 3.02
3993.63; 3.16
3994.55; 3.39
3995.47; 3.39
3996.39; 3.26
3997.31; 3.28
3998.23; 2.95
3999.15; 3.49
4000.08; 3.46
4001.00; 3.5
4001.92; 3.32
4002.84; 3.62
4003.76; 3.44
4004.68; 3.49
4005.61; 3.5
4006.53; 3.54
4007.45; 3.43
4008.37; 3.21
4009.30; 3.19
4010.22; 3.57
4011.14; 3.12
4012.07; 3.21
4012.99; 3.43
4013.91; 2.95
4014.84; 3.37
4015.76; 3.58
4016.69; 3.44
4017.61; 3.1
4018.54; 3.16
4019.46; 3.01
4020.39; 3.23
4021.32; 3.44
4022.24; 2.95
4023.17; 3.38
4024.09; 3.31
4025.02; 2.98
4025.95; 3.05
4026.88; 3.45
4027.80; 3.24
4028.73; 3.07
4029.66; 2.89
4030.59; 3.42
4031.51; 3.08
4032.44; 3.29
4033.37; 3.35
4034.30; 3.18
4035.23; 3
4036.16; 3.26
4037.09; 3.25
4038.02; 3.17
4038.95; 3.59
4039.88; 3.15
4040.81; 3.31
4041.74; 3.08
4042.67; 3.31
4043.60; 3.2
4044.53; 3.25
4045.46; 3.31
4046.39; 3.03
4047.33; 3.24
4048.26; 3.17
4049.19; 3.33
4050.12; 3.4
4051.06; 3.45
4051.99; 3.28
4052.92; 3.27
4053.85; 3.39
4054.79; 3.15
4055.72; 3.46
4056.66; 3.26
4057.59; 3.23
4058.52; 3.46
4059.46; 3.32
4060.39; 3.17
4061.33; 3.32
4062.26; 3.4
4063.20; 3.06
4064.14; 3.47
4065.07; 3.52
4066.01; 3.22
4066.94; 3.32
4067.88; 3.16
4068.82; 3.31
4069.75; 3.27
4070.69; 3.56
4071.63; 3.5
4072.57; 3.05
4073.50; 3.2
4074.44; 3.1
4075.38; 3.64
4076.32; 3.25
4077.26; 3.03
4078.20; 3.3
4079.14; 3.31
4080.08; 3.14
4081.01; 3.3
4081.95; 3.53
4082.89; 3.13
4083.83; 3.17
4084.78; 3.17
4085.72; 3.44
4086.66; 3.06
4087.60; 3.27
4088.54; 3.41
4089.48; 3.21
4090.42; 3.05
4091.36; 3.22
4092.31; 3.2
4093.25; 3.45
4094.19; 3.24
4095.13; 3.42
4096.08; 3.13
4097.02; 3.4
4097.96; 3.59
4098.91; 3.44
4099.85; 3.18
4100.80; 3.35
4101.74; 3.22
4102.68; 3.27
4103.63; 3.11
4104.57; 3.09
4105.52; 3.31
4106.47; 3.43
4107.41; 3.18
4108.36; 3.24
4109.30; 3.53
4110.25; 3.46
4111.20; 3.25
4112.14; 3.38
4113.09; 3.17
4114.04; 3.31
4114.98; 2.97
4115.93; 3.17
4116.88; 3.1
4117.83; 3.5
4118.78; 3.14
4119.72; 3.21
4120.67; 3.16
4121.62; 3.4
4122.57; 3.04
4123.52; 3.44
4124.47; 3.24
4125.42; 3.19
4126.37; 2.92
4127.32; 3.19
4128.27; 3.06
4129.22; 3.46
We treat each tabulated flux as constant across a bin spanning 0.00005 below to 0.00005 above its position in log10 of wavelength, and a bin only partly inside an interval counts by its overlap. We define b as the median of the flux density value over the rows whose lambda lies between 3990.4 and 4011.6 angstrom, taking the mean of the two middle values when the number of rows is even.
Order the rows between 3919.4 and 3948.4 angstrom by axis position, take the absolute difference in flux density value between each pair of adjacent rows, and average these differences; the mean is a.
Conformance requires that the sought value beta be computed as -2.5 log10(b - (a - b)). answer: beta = -2.05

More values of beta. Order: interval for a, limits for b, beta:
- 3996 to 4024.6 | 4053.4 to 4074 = -2.02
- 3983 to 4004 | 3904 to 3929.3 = -2.05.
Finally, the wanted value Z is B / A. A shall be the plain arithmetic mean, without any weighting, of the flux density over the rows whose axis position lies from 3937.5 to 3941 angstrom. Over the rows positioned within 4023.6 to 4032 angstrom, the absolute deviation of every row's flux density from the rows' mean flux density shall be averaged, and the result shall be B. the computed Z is 0.050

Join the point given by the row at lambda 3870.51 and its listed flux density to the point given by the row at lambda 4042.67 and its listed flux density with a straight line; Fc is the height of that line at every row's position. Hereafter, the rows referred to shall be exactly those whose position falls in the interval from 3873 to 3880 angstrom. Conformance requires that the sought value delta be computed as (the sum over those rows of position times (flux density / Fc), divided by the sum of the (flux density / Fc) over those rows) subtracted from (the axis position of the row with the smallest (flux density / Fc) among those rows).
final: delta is 0.4 angstrom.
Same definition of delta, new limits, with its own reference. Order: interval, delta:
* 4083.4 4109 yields -9.5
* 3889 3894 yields 2.2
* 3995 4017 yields -7.9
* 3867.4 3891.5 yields -2.8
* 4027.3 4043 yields -5.6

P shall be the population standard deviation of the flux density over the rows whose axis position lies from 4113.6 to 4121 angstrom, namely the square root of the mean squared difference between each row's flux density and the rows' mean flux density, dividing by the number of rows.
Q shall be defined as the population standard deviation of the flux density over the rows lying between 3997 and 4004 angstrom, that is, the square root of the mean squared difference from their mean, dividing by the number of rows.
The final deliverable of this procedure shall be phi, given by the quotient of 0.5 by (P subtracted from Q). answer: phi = 11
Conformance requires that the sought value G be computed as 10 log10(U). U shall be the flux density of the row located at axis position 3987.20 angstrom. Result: 5.12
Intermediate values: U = 3.25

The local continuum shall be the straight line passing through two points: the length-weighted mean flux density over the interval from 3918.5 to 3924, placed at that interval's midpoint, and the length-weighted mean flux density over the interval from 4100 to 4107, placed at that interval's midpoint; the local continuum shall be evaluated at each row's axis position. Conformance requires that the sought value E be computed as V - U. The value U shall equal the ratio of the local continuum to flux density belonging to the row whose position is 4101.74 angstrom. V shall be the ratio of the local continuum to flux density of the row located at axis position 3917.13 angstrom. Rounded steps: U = 1.009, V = 0.96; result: -0.05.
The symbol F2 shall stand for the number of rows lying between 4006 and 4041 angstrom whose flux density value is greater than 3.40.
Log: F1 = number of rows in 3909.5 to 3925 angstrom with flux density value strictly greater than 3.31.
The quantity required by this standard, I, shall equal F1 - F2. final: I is 2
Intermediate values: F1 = 12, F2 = 10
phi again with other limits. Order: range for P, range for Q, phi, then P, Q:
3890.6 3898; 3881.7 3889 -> 141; 0.113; 0.12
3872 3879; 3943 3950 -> -43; 0.169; 0.16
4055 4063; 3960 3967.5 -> 237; 0.100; 0.10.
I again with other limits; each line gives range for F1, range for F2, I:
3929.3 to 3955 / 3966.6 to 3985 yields 12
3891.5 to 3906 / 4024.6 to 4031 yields 12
